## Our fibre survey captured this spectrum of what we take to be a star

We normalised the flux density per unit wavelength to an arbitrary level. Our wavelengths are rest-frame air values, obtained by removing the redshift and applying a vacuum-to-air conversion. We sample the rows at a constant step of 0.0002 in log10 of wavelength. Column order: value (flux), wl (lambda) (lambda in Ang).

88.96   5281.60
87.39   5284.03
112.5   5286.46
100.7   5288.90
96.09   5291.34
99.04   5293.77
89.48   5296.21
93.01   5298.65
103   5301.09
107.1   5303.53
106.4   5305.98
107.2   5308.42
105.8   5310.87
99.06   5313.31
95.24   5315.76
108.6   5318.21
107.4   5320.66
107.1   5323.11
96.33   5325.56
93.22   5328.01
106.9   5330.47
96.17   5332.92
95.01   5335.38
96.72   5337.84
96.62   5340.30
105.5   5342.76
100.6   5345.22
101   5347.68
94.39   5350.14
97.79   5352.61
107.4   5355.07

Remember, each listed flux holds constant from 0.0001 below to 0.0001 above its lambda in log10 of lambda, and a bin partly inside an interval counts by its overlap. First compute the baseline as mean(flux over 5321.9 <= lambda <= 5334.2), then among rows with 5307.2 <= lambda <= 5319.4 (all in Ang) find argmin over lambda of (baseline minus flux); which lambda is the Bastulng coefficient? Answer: 5318.21 Ang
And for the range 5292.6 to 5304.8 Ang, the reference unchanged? 5303.53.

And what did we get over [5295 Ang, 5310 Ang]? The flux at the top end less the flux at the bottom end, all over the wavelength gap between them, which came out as 1.5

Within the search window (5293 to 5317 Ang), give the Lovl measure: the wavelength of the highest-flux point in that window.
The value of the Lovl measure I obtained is 5308.42 Ang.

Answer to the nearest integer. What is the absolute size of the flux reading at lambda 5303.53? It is 107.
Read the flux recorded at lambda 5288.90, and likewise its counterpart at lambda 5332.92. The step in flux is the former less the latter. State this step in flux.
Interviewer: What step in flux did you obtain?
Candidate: 5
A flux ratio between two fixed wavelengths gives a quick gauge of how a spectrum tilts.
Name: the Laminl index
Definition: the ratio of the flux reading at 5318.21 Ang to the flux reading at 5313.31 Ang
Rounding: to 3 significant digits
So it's 1.10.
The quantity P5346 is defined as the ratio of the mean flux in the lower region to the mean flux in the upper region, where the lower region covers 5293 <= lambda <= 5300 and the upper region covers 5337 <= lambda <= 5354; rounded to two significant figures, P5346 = 0.95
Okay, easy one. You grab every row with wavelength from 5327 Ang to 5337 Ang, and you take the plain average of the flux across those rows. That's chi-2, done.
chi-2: 98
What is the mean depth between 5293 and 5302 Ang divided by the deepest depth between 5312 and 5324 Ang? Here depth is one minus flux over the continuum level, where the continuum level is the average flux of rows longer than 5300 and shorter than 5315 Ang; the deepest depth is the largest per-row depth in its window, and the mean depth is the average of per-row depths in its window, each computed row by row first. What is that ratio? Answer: 0.9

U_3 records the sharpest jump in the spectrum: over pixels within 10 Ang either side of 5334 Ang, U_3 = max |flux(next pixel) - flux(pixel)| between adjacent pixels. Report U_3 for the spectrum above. 14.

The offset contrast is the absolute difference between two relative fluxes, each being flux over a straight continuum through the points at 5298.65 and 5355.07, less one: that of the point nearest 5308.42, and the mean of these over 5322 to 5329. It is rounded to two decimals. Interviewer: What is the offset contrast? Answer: 0.13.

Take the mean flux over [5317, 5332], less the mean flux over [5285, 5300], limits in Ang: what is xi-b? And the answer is 4.8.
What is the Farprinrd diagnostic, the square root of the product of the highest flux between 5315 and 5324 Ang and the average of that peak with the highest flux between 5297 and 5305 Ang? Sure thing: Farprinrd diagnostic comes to 108.2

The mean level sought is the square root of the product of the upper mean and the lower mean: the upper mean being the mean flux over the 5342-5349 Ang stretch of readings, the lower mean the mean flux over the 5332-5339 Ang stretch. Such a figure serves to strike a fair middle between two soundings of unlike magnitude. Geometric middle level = 99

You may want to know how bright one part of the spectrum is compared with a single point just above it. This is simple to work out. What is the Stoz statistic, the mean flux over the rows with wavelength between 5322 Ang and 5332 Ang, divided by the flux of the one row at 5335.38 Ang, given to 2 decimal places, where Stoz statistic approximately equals 1.06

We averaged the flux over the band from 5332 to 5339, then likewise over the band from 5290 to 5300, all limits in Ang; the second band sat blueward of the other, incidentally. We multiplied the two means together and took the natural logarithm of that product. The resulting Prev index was 9.11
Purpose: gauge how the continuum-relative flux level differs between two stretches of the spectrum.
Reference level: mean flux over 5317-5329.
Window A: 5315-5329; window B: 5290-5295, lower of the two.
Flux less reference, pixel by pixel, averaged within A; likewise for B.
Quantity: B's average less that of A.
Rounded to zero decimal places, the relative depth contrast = -4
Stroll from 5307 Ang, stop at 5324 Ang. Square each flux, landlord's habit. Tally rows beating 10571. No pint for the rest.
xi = 5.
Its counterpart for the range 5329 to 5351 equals 2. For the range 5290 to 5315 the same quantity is 5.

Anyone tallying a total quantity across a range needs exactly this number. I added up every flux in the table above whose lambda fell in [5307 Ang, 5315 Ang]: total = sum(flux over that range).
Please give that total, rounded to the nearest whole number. 312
